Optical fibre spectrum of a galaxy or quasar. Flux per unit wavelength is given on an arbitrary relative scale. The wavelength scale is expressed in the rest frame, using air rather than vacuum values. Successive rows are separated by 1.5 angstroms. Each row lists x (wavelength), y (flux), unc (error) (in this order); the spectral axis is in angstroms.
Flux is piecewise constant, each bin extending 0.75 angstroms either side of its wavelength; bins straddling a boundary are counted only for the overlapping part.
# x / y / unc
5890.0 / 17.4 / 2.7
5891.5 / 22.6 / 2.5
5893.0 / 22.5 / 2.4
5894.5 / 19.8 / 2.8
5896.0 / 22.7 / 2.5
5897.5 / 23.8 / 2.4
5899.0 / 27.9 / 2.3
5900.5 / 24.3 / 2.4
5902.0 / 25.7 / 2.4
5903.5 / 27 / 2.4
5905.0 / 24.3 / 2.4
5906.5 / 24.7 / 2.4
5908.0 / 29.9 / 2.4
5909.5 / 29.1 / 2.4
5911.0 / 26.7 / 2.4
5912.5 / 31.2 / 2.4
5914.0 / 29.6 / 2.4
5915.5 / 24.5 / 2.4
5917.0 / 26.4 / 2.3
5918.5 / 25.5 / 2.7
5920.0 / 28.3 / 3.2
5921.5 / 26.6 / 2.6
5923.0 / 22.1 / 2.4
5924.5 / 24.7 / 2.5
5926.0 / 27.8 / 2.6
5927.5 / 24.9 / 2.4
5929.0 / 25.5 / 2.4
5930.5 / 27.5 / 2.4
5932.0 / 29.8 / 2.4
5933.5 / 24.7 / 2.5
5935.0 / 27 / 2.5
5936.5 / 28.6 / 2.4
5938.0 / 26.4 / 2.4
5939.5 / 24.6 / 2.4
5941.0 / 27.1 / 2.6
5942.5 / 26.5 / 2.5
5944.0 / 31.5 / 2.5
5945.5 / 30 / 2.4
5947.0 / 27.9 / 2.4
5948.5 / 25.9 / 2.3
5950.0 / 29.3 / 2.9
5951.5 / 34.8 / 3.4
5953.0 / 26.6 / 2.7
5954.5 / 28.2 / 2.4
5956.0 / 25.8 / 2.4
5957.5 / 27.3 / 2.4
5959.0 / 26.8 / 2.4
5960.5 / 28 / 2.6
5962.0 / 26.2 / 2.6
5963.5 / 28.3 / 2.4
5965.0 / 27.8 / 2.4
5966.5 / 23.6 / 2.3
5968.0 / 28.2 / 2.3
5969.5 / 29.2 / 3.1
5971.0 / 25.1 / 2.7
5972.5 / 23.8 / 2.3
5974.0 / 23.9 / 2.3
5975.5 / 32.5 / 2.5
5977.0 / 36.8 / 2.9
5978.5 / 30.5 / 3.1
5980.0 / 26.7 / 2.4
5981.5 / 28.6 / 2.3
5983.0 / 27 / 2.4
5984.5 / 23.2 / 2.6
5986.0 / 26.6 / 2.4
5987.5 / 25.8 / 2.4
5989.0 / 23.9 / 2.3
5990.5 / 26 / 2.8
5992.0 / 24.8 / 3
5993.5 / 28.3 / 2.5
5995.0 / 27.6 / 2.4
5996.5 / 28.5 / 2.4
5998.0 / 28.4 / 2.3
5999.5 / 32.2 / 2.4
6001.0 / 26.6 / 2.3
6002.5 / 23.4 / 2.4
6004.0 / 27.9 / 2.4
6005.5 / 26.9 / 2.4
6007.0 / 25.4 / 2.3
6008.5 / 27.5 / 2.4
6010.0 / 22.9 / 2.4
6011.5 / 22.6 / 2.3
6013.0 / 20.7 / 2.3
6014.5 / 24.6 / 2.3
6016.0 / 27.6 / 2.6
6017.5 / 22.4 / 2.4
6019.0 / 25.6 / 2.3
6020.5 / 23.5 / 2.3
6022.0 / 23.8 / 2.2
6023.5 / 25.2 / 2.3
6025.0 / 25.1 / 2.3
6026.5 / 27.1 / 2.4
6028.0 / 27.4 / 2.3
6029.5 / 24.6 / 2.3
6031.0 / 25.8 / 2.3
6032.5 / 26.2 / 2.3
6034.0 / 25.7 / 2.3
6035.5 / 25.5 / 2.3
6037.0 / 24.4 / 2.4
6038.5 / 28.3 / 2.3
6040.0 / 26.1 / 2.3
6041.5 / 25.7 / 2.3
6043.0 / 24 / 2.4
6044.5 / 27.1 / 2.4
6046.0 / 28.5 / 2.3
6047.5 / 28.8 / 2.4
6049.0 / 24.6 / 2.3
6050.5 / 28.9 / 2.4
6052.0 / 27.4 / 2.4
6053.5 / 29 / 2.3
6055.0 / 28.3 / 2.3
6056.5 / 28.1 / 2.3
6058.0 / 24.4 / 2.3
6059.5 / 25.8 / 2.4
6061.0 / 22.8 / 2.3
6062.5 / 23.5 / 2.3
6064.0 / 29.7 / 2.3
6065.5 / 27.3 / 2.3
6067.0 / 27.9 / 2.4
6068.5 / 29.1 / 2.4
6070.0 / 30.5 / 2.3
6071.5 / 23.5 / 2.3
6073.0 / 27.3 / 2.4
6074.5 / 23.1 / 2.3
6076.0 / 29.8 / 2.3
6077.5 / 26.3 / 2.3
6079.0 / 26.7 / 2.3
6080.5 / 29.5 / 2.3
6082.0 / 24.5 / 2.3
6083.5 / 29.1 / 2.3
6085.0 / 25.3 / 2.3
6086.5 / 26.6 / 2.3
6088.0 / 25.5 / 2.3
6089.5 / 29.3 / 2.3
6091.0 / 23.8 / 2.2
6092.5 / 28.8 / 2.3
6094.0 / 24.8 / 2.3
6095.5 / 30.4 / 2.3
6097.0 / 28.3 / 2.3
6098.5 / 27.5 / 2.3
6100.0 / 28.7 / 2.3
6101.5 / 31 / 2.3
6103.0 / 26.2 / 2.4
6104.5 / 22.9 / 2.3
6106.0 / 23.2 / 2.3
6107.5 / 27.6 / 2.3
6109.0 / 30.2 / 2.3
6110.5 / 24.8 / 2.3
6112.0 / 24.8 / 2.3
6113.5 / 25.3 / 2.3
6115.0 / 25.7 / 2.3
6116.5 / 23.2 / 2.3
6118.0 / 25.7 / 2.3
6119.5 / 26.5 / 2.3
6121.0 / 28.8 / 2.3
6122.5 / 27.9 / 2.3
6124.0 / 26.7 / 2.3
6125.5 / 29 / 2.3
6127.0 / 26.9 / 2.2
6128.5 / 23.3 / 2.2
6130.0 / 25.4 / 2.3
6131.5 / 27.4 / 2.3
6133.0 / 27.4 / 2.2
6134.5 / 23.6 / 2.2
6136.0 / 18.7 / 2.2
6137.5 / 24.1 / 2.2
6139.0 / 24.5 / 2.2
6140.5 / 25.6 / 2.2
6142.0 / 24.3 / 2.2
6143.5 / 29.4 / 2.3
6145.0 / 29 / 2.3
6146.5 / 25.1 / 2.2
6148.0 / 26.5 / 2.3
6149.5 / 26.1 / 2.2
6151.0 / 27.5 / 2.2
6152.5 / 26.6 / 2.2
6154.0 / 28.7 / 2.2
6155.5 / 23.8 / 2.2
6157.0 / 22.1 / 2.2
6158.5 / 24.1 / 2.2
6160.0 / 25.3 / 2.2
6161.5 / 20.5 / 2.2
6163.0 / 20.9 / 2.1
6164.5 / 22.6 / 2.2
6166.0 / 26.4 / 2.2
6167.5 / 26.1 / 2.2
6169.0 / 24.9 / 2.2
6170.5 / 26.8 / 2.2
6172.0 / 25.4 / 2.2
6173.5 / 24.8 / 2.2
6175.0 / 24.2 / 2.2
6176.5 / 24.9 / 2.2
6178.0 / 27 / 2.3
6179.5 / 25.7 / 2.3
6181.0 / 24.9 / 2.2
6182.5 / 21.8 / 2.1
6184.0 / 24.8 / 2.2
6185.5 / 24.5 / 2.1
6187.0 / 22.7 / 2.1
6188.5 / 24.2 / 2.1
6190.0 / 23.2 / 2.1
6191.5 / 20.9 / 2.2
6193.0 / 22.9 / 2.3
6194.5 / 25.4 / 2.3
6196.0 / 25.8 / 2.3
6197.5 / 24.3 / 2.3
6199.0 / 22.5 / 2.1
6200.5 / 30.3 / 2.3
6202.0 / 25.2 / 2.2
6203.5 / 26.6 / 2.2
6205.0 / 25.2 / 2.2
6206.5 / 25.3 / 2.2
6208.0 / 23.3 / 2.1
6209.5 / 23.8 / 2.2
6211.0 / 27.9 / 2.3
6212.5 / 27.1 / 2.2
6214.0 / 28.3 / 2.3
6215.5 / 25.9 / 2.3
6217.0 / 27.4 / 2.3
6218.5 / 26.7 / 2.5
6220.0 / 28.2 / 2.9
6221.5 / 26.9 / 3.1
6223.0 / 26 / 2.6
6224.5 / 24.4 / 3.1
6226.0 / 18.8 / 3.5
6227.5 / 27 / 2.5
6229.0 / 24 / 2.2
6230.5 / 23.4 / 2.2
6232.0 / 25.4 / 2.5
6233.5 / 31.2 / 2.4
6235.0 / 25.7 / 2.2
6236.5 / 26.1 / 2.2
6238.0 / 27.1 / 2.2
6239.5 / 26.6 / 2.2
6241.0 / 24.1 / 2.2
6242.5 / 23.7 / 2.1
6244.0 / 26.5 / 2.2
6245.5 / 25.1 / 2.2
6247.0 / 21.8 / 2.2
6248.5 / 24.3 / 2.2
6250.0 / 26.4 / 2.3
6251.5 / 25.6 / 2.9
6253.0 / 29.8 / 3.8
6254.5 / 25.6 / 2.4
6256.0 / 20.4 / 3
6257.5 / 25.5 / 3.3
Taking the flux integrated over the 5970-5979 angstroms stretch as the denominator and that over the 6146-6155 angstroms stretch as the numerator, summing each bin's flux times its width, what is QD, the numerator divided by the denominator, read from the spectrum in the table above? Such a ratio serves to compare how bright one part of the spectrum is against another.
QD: 0.93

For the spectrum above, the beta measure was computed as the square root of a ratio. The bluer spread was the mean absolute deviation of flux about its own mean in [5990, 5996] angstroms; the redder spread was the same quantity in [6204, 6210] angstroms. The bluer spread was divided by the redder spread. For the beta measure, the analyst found 1.2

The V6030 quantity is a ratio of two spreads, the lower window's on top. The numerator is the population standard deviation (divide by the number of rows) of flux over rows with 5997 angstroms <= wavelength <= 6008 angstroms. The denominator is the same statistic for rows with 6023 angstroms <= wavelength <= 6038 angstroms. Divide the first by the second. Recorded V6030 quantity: 2.7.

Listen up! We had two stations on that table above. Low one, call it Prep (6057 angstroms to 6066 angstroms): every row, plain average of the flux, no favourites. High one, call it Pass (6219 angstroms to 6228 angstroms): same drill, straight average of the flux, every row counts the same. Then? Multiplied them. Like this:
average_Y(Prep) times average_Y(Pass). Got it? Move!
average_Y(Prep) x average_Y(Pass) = 645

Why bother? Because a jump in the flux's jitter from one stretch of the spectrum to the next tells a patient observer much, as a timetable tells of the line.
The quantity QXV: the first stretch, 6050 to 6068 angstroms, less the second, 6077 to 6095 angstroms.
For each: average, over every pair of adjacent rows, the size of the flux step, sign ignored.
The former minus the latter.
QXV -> -1.4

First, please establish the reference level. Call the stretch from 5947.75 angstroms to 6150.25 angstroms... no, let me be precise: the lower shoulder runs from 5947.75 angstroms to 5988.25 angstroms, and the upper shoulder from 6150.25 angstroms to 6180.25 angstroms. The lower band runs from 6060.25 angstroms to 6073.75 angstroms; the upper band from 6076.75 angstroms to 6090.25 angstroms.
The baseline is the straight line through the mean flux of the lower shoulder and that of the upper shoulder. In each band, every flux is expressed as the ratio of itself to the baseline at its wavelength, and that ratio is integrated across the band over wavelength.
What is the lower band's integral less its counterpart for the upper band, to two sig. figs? -0.19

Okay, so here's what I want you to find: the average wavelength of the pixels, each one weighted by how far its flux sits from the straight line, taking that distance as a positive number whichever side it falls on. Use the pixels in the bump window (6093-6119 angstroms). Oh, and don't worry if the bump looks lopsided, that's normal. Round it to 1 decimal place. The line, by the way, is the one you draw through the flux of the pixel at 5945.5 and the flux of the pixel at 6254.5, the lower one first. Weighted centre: 6106.9 angstroms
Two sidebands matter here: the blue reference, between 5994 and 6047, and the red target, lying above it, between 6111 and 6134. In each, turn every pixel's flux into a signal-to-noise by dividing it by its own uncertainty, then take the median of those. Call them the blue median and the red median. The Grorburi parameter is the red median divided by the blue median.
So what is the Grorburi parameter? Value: 1.03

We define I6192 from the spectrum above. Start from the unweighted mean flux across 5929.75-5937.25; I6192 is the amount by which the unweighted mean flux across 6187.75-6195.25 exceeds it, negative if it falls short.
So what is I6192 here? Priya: -4.2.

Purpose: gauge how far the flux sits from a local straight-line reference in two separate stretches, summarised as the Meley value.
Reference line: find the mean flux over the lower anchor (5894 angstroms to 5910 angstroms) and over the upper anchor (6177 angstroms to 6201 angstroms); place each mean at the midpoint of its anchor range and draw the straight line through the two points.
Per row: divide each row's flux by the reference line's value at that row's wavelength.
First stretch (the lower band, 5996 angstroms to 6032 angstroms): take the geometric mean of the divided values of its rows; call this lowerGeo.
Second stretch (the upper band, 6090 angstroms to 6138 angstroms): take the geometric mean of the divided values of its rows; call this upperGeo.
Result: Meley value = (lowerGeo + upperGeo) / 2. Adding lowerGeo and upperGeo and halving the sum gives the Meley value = 1.04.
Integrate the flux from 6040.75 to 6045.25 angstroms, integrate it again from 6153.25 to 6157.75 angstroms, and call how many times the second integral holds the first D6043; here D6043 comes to 0.97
